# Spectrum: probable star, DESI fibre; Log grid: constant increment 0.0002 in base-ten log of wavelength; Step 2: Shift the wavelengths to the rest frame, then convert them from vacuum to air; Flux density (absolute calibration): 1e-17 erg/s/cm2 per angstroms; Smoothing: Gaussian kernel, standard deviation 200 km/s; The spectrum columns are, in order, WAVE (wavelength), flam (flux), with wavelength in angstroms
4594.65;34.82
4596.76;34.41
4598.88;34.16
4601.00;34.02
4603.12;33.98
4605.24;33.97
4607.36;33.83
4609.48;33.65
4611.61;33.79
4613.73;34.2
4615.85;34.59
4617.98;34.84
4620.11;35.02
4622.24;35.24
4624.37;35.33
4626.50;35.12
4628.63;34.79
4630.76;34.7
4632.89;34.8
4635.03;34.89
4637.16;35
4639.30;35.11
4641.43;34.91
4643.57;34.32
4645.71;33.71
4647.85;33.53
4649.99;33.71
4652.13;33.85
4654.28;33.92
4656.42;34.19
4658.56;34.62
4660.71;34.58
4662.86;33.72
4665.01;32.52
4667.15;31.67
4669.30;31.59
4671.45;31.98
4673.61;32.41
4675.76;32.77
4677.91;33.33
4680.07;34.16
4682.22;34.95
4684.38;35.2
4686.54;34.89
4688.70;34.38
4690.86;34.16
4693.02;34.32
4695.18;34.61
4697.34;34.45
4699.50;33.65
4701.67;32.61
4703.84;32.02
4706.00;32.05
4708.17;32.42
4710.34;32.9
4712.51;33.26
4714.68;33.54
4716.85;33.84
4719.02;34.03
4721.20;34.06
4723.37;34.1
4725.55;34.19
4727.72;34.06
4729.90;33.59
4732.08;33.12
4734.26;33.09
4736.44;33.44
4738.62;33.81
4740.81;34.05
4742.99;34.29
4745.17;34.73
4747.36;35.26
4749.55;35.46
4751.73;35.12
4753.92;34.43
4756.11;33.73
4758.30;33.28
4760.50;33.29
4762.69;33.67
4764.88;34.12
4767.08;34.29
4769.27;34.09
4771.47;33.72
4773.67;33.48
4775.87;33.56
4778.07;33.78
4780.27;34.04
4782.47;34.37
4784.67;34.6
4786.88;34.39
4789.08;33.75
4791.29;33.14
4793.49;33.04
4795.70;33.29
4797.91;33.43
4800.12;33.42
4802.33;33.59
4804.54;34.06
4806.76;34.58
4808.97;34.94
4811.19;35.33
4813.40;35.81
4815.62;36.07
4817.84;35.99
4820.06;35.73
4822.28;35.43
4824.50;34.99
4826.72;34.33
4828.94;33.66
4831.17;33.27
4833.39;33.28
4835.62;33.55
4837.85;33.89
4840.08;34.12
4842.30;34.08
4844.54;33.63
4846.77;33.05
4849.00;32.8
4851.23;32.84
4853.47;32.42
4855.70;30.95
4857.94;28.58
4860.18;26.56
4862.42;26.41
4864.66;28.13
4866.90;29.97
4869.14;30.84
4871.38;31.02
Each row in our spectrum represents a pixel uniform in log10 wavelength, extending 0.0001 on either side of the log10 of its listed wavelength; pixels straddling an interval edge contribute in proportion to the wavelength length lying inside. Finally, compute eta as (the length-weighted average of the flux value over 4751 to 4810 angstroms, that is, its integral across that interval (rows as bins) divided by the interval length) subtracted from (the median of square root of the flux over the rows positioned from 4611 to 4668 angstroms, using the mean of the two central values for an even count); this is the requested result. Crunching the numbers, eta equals -28.0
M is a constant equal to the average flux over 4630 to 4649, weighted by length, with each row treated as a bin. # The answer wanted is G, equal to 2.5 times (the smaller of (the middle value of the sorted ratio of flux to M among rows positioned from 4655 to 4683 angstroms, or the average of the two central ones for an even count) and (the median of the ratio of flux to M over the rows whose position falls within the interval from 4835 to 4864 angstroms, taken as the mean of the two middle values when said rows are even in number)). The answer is 2.38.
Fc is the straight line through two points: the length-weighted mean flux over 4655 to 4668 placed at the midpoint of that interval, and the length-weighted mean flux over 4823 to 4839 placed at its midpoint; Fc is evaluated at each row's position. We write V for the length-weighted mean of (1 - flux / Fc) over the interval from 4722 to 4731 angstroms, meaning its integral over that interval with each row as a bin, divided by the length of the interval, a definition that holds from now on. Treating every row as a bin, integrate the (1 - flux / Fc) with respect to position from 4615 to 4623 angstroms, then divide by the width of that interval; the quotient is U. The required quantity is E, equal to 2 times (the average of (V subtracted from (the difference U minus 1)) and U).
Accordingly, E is -1.07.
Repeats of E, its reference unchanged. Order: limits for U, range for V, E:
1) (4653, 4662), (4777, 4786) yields -1.03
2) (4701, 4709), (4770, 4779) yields -0.92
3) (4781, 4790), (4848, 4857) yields -1.08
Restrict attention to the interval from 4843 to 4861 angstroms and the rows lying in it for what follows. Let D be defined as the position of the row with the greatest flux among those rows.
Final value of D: 4844.54 angstroms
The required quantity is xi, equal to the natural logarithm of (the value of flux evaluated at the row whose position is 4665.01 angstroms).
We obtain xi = 3.48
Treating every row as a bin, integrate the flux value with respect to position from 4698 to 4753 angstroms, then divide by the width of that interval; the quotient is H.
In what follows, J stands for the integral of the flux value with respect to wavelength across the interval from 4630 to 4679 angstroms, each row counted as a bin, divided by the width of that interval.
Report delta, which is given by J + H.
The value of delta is 67.4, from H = 33.7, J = 33.7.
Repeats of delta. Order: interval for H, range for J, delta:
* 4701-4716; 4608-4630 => 67.3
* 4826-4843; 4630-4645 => 68.6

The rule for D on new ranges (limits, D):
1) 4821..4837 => 4822.28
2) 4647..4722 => 4684.38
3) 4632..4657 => 4639.30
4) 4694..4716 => 4695.18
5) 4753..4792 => 4784.67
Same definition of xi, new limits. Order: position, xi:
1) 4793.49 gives 3.50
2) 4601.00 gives 3.53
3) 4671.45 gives 3.47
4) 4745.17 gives 3.55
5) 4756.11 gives 3.52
